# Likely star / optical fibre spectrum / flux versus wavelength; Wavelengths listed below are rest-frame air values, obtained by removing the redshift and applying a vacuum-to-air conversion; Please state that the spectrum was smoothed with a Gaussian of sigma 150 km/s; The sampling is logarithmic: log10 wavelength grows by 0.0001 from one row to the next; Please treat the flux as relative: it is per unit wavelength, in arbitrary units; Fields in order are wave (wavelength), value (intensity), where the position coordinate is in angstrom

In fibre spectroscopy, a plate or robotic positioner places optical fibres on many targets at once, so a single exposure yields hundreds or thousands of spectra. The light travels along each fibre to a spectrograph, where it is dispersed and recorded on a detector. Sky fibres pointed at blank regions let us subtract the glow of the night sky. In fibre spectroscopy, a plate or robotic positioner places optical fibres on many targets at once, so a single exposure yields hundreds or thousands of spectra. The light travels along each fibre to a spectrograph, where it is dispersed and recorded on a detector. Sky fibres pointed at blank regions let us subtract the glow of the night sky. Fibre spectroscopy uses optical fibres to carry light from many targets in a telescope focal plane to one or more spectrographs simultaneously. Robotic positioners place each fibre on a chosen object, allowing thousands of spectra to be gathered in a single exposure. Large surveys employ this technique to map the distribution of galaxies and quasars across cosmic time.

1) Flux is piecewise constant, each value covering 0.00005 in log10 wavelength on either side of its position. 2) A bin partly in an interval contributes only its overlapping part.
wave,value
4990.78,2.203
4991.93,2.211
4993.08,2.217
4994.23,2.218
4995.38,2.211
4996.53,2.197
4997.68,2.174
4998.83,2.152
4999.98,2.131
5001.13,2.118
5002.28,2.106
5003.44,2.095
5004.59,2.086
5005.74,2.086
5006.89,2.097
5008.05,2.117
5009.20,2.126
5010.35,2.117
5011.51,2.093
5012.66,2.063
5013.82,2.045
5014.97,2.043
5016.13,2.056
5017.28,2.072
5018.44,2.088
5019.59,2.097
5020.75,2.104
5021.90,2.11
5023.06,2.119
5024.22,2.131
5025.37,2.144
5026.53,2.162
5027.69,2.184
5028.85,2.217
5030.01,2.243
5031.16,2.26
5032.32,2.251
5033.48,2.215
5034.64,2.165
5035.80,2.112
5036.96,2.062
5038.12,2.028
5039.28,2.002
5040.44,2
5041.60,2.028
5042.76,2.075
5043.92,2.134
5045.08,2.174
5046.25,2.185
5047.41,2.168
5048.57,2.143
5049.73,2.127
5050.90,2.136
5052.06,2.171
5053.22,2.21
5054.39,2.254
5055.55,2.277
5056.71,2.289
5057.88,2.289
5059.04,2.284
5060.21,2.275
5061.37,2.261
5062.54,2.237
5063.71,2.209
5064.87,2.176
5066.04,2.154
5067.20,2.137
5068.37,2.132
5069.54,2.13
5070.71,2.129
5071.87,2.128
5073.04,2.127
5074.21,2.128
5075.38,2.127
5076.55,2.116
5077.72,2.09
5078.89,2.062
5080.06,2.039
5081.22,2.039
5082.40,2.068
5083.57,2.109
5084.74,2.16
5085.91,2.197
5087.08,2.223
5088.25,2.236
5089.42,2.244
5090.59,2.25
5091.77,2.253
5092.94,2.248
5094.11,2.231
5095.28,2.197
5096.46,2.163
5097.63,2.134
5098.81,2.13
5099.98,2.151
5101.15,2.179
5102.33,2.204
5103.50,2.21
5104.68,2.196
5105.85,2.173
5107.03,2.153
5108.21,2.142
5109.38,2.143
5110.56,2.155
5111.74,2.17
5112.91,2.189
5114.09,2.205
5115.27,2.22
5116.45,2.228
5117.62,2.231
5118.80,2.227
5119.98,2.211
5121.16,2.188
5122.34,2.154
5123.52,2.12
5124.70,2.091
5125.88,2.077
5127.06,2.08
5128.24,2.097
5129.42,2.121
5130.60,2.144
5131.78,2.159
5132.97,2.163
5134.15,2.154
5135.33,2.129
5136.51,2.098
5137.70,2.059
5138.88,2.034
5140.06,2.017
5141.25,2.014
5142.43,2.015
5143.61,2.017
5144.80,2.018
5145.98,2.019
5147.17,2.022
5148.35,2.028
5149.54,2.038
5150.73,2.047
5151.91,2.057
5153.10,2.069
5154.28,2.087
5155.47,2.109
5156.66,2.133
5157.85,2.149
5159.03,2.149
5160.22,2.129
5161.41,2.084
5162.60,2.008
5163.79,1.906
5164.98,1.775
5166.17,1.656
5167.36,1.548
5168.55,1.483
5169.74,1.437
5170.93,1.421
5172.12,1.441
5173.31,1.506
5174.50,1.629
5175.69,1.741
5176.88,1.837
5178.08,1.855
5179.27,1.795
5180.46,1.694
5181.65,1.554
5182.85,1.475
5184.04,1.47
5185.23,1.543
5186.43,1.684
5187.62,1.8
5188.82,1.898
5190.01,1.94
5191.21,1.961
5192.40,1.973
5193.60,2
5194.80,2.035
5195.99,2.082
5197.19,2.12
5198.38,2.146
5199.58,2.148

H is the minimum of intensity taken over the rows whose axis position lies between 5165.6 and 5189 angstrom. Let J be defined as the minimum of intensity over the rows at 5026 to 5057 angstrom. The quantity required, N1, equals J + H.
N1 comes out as 3.42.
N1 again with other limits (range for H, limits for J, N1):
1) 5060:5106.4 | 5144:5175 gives 3.46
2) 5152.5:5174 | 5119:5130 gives 3.50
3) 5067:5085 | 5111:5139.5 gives 4.07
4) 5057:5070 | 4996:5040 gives 4.13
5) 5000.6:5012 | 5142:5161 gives 4.10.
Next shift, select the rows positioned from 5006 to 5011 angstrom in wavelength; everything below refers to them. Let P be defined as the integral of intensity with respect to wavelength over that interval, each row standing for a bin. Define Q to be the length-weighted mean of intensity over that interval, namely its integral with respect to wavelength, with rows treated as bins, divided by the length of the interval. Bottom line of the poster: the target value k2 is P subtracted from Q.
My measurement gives -8.4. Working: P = 10.6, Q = 2.11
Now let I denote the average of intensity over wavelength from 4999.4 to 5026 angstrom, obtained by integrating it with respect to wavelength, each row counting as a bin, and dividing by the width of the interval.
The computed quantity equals 2.10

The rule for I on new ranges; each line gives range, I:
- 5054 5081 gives 2.17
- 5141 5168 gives 2.00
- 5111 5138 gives 2.15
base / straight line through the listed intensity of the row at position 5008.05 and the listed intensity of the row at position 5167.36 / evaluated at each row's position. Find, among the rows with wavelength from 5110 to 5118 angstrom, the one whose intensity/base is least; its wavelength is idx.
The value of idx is 5110.56 angstrom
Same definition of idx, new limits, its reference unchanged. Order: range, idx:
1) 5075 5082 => 5080.06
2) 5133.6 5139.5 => 5138.88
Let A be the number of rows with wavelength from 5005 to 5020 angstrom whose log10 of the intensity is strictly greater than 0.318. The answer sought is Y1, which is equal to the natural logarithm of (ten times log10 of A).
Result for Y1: 2.20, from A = 8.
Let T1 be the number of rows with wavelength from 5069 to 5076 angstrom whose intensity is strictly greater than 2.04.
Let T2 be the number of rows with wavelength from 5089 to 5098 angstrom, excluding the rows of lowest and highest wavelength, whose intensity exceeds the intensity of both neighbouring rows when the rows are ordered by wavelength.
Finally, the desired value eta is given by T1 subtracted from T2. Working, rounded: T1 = 6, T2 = 1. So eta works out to -5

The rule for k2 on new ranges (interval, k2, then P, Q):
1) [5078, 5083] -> -8.2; 10.3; 2.05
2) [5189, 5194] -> -7.8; 9.8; 1.96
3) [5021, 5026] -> -8.5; 10.6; 2.13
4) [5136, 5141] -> -8.2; 10.2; 2.05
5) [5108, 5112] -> -6.5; 8.6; 2.15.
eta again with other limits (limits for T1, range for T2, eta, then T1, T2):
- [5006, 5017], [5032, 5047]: -9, 9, 0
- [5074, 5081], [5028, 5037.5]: -4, 5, 1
